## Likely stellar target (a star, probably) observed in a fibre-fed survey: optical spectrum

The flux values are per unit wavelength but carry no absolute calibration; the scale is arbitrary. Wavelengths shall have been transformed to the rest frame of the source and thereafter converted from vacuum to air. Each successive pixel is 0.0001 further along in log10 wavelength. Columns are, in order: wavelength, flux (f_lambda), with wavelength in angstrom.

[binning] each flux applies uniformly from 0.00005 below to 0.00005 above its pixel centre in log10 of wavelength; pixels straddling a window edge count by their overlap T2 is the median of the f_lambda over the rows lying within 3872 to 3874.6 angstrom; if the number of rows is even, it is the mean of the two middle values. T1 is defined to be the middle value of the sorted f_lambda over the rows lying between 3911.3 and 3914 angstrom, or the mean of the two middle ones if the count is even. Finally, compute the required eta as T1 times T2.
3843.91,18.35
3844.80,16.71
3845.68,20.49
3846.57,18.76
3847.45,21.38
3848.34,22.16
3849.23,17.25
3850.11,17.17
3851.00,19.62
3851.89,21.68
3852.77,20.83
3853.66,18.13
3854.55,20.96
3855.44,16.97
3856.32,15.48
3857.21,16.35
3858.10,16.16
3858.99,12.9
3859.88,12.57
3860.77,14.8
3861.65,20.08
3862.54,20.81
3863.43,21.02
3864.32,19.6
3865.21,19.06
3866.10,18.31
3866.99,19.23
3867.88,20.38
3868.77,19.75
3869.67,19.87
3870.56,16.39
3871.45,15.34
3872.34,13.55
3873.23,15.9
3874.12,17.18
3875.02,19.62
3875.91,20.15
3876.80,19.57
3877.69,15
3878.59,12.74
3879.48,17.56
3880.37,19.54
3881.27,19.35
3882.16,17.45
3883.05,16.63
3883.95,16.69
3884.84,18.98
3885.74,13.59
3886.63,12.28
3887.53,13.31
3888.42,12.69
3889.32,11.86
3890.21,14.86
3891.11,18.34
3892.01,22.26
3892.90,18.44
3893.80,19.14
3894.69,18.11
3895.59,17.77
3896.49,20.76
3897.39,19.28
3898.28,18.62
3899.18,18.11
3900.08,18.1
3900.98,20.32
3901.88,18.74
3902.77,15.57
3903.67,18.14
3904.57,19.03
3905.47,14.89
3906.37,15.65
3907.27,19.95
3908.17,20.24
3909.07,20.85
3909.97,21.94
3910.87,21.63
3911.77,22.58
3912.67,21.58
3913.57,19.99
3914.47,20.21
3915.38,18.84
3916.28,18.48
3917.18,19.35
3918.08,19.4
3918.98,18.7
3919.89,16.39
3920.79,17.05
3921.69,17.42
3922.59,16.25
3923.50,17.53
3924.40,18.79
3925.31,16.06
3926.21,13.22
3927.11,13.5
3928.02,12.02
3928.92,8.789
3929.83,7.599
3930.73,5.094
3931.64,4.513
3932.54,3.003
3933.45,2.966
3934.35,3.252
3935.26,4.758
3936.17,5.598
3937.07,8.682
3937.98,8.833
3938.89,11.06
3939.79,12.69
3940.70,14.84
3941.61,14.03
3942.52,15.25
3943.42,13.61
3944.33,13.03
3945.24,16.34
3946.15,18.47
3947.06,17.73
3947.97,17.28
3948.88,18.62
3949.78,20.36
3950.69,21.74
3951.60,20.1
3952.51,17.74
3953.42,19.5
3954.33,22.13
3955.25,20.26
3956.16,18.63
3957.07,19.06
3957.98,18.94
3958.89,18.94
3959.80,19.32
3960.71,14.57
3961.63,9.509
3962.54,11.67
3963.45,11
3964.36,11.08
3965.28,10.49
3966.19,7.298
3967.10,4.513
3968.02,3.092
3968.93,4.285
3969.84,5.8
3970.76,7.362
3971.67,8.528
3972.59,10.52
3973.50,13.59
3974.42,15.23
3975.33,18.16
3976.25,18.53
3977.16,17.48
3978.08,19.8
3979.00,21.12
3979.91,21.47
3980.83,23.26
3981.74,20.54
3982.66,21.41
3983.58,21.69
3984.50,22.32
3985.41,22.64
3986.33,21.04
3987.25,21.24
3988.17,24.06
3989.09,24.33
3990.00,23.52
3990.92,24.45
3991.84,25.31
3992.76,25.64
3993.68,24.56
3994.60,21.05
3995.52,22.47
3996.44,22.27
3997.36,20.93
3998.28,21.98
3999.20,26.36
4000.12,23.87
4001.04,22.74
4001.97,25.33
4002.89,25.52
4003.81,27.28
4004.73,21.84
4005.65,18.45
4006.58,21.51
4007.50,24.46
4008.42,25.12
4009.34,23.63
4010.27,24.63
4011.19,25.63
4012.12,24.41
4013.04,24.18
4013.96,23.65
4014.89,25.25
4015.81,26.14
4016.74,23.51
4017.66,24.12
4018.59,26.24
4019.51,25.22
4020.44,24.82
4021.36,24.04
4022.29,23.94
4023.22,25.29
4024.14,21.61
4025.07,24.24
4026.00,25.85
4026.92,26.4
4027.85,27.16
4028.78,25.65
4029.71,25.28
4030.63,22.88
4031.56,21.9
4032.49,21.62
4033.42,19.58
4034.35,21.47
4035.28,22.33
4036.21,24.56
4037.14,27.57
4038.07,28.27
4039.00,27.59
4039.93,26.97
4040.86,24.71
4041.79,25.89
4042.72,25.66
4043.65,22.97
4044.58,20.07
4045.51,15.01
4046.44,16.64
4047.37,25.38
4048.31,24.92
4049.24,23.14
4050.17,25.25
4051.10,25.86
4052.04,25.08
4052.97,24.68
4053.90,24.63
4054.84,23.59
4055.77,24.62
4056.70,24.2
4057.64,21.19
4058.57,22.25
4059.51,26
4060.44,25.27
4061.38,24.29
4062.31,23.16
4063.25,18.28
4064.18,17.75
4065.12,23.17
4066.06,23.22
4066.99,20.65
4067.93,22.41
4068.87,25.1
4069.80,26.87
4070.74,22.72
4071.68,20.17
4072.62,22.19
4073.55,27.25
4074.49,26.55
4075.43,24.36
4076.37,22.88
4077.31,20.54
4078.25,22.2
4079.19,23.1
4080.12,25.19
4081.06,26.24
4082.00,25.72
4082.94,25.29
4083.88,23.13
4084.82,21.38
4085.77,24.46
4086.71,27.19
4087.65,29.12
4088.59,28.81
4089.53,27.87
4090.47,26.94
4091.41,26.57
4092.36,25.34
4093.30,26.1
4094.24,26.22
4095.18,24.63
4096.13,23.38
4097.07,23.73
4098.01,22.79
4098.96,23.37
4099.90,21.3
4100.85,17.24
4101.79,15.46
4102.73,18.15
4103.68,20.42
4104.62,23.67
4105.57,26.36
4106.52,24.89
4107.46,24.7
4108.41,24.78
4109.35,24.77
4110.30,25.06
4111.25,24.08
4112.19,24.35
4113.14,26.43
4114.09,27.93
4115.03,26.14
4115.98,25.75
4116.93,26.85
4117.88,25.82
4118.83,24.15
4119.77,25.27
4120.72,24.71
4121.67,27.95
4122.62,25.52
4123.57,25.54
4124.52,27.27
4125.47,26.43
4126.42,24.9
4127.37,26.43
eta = 343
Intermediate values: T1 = 21.6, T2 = 16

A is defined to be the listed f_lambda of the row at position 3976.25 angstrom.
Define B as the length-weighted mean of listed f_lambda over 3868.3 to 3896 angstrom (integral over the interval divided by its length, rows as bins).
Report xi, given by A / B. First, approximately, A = 18.53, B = 16.9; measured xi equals 1.10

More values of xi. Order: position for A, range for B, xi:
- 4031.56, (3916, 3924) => 1.23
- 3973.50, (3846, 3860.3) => 0.75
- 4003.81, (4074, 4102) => 1.12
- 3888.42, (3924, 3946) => 1.22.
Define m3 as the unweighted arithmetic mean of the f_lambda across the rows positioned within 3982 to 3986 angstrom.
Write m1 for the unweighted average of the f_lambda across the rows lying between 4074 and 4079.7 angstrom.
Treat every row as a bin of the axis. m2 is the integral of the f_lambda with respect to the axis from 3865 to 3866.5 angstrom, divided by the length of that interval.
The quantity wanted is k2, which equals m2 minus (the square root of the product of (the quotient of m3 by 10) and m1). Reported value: 11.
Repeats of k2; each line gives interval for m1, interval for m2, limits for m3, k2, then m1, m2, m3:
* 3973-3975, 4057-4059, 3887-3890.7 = 18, 14.4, 21.9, 13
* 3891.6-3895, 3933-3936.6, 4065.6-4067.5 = -2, 19.5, 4.1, 22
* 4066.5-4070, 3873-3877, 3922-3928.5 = 13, 23.8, 18.6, 15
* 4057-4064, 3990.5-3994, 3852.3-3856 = 18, 22.9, 25.0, 19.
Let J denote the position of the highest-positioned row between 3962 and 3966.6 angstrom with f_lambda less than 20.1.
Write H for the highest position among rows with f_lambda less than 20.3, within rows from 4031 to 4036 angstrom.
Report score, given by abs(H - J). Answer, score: 67.2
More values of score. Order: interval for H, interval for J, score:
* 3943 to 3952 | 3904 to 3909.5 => 44.3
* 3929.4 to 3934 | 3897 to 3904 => 29.8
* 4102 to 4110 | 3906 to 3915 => 189.2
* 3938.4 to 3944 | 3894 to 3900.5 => 43.3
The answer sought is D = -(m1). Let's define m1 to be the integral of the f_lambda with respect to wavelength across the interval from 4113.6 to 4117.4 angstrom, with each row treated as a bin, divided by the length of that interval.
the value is -26.7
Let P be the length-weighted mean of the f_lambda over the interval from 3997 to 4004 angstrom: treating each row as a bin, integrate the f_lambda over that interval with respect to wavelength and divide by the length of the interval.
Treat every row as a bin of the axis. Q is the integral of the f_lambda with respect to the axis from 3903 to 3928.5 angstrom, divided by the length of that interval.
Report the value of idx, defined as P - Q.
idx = 6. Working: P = 24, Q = 18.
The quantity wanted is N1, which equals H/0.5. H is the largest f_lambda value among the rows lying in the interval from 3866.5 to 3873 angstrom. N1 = 40.8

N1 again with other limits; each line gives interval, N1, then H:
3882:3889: 38.0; 18.98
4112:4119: 55.9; 27.93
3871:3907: 44.5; 22.26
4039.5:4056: 53.9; 26.97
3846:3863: 44.3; 22.16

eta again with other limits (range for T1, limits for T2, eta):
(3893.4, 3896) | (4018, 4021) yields 457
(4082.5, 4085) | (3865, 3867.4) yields 441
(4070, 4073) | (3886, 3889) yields 282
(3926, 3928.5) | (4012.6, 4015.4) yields 320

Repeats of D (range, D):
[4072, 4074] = -24.4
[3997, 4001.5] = -23.2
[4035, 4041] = -26.2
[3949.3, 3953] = -20.0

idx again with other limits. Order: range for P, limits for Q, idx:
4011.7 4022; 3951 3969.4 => 11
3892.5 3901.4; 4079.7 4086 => -6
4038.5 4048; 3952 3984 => 8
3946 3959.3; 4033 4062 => -5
